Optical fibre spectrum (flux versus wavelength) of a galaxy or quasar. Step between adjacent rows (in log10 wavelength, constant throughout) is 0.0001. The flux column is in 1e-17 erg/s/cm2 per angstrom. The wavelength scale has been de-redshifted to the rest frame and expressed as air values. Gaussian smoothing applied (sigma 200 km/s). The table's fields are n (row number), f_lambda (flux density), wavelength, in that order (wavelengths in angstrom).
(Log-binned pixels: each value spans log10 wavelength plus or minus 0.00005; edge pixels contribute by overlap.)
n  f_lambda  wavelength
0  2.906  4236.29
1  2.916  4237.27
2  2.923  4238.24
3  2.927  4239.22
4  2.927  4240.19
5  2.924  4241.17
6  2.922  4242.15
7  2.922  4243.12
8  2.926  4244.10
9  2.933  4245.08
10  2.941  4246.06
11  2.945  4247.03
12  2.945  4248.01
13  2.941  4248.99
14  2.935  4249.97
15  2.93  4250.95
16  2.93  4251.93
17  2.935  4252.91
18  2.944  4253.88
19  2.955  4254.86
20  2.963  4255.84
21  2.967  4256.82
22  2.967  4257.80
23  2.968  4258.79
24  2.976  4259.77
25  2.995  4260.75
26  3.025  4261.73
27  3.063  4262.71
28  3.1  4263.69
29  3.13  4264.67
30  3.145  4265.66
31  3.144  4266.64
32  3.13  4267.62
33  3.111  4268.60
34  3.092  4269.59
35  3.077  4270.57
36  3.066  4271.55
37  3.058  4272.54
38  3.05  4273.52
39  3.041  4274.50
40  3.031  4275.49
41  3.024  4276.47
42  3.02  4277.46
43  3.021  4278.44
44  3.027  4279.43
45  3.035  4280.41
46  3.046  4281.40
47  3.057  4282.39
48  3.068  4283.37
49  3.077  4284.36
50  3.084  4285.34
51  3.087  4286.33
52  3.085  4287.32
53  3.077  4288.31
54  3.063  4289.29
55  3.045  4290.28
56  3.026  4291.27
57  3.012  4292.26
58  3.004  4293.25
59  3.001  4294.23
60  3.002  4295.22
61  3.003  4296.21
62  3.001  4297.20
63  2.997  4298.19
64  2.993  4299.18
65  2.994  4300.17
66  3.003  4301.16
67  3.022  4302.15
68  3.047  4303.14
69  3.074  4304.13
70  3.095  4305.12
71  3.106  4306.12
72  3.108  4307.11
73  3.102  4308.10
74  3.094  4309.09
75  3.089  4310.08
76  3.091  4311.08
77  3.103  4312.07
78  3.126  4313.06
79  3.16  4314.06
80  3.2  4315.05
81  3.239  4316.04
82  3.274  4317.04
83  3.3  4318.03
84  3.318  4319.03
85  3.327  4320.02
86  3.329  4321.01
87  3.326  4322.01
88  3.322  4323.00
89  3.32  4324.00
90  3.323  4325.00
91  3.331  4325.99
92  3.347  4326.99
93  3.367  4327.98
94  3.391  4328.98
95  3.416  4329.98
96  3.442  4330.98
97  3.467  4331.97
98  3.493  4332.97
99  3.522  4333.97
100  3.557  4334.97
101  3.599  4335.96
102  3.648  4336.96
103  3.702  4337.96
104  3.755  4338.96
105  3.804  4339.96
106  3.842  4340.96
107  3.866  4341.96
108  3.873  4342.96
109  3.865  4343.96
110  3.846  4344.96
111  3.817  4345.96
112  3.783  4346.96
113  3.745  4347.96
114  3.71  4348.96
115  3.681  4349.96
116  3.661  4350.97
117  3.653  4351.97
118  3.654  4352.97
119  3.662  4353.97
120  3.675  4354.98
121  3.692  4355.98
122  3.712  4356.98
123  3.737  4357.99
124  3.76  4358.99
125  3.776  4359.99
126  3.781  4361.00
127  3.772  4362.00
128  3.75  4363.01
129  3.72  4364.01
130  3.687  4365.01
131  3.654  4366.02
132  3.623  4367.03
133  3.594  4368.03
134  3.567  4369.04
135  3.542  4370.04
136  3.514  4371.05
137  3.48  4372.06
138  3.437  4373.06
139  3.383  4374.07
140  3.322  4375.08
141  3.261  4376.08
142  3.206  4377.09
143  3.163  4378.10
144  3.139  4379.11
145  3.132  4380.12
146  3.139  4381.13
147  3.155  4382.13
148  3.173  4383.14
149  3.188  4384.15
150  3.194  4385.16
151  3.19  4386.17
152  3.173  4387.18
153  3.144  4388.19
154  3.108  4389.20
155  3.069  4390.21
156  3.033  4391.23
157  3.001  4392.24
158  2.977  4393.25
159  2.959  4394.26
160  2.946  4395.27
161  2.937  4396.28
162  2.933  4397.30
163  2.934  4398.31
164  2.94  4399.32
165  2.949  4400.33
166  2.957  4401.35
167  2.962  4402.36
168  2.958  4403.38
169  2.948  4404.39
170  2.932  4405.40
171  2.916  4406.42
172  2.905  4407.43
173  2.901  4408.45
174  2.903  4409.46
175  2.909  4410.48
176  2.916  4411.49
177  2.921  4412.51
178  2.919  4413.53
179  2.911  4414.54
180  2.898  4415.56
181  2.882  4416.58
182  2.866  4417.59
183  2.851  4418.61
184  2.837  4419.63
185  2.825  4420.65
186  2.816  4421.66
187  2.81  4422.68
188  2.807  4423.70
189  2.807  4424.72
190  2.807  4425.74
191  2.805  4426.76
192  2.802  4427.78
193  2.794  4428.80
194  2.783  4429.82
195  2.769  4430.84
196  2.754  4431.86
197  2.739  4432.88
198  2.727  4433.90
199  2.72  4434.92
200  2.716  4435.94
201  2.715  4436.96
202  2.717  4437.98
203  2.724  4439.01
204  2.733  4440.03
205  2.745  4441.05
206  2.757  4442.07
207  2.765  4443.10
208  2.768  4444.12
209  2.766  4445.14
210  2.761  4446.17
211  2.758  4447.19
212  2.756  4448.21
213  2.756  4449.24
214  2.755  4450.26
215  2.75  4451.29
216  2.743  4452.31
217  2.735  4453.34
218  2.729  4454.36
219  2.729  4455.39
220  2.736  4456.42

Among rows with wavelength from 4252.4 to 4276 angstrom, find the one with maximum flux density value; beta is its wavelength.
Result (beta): 4265.66 angstrom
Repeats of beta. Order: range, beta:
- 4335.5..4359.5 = 4342.96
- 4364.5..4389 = 4365.01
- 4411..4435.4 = 4412.51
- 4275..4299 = 4286.33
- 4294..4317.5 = 4317.04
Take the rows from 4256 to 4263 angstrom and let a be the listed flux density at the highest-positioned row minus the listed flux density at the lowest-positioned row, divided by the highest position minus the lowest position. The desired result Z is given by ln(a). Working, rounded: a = 0.016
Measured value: -4.1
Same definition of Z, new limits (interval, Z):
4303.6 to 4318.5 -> -4.1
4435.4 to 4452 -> -6.1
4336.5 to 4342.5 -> -3.1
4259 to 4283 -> -5.6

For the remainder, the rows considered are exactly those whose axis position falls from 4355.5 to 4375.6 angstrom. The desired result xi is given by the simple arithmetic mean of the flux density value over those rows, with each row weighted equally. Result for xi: 3.6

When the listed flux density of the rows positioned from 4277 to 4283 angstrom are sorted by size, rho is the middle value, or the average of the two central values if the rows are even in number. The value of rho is 3.03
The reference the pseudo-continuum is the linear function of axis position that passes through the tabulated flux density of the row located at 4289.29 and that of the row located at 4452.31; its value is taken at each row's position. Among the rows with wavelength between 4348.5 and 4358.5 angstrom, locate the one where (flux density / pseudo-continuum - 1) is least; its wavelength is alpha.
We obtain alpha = 4351.97 angstrom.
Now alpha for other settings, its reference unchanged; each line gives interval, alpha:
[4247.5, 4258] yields 4250.95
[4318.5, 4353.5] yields 4319.03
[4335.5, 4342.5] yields 4335.96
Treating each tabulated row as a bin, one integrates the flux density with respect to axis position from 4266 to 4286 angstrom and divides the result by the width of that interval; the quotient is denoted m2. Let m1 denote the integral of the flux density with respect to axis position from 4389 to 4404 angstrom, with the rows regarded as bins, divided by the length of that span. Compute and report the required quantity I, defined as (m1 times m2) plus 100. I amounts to 109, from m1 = 2.97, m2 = 3.06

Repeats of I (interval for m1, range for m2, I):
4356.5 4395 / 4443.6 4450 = 109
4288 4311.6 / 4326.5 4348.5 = 111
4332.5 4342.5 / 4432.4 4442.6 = 110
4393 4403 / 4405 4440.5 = 108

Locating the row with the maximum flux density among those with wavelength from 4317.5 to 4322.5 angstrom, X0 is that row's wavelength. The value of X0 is 4321.01 angstrom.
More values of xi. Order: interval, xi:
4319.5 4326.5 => 3.3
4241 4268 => 3.0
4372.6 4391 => 3.2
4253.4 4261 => 3.0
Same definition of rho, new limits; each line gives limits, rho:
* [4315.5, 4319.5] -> 3.29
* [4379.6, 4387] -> 3.17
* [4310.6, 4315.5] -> 3.13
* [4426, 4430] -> 2.80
